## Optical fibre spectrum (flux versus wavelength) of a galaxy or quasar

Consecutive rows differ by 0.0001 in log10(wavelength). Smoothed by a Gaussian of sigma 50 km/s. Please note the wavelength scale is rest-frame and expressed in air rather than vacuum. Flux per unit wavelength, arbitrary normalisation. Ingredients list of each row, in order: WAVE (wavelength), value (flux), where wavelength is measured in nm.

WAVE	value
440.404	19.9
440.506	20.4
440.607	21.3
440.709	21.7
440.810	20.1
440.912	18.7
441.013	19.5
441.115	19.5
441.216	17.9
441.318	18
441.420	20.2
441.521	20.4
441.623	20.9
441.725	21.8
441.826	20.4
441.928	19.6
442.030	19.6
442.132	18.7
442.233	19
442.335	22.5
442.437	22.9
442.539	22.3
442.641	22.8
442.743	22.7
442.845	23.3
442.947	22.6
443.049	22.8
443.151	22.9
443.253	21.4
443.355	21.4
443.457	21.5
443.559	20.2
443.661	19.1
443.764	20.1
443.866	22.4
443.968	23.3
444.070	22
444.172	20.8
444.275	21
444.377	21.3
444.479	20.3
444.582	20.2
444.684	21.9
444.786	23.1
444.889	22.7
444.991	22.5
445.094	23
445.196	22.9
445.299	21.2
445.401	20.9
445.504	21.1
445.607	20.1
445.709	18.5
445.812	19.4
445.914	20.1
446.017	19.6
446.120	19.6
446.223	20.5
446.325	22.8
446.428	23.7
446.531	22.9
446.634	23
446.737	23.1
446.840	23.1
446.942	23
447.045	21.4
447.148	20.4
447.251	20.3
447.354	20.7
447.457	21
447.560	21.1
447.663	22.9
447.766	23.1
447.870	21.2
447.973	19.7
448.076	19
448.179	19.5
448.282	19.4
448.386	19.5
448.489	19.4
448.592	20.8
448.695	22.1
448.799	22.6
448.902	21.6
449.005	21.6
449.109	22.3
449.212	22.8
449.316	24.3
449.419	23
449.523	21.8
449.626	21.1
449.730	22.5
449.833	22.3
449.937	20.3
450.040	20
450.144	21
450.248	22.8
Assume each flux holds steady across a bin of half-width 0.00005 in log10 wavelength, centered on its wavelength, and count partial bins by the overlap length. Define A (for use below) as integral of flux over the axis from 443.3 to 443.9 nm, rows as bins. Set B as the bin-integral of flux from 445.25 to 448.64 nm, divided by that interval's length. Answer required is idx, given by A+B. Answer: 33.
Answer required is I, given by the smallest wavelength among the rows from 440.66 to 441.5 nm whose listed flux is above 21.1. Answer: 440.709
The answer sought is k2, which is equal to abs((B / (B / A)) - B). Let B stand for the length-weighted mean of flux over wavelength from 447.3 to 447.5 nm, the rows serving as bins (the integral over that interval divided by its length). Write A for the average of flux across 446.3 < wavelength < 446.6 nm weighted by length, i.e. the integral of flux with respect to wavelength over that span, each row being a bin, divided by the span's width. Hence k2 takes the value 2.27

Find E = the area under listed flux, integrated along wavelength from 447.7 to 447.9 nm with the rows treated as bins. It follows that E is 4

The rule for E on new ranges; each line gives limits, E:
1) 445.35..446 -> 13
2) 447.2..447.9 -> 15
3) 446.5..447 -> 12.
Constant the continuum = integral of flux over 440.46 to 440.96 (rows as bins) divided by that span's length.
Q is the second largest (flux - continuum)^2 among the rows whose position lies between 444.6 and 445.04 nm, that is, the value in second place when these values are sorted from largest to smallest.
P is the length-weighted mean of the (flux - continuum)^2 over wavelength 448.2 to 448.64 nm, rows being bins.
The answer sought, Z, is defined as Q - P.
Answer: 4.3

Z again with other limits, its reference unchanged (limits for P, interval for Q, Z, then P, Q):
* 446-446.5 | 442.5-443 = 1.7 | 3.8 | 5.5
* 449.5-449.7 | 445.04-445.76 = 4.7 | 1.4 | 6.0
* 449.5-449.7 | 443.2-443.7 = -0.3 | 1.4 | 1.1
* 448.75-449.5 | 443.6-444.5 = -1.4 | 5.2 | 3.8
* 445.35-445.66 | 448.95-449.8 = 6.2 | 0.3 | 6.5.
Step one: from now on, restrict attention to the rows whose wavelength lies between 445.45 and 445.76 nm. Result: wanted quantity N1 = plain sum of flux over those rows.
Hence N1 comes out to 59.7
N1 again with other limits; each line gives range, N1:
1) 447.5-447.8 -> 67.1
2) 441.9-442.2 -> 57.9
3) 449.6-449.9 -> 65.9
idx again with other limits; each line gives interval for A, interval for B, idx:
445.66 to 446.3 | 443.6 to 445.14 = 34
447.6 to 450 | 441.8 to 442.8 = 72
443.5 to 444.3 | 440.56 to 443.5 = 38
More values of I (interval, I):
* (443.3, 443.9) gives 443.355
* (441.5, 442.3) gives 441.725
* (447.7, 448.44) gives 447.766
